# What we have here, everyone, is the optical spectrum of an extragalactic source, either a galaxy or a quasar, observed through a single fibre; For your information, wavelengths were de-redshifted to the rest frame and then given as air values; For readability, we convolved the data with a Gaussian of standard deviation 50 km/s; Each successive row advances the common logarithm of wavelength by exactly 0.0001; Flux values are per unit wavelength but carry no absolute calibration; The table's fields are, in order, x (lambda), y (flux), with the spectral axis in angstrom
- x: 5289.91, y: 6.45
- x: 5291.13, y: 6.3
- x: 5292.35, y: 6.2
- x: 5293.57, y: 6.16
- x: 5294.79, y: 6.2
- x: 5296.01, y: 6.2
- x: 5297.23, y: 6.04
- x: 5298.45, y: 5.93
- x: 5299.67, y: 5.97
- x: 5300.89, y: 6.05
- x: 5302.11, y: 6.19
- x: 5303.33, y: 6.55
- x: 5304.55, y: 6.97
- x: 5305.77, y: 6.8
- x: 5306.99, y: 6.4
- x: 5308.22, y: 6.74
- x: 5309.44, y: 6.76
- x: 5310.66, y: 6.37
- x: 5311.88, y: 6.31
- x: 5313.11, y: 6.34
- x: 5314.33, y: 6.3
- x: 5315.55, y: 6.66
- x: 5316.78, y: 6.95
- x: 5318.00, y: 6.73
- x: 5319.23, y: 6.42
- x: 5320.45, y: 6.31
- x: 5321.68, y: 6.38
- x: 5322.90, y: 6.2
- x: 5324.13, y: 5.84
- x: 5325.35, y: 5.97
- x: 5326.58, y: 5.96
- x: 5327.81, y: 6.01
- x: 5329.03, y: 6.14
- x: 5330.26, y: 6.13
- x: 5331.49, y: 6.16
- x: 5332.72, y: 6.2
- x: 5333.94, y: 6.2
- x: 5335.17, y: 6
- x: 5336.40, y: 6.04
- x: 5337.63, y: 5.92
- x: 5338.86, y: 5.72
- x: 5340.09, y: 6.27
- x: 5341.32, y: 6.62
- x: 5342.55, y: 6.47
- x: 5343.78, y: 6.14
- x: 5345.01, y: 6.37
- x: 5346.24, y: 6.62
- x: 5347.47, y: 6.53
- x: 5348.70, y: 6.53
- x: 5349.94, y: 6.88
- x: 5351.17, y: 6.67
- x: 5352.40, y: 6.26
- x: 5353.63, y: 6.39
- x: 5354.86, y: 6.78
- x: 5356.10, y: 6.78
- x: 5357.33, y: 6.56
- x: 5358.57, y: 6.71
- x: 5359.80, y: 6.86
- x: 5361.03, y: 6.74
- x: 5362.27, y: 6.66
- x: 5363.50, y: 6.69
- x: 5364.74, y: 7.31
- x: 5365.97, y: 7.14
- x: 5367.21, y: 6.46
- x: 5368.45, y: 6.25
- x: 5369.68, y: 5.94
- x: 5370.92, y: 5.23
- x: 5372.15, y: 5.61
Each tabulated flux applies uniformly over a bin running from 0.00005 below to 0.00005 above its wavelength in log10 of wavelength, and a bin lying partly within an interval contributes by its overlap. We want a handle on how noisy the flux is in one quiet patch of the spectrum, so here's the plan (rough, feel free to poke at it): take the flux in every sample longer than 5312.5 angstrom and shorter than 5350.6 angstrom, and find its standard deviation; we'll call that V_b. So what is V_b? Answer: 0.30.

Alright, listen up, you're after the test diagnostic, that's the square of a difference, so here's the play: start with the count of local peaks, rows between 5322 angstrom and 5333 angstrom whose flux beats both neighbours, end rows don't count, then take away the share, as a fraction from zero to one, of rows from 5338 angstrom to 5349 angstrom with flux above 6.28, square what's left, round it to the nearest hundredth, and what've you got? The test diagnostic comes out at 1.78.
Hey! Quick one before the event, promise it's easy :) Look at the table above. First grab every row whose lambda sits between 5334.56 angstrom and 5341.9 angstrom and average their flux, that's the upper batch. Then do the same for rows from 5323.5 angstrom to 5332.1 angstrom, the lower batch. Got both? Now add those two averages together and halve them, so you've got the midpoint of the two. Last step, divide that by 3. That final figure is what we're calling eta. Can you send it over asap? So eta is 2.02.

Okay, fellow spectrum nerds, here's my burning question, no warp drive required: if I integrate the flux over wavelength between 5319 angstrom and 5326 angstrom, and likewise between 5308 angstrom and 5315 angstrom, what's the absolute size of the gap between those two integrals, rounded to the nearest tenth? 2.0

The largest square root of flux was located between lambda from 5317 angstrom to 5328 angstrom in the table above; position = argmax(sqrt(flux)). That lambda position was 5318.00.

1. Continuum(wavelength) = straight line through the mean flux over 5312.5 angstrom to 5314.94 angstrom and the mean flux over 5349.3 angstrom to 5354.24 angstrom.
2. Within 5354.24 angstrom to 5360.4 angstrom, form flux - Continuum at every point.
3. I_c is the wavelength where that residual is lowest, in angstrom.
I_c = 5357.33 angstrom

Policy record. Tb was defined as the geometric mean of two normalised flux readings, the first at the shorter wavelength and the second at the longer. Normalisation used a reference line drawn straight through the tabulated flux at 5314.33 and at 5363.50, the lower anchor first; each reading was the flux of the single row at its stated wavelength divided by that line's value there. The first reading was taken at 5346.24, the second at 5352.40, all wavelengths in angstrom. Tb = 0.98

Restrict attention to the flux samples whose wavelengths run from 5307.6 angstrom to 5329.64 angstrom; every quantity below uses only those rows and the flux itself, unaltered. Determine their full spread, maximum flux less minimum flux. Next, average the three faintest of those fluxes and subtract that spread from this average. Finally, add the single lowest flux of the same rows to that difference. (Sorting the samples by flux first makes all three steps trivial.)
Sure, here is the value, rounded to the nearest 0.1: 10.7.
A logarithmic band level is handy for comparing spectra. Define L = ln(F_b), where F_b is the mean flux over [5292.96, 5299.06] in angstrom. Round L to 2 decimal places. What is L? 1.81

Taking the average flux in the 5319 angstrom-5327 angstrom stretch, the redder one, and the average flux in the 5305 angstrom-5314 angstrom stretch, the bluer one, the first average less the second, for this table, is -0.38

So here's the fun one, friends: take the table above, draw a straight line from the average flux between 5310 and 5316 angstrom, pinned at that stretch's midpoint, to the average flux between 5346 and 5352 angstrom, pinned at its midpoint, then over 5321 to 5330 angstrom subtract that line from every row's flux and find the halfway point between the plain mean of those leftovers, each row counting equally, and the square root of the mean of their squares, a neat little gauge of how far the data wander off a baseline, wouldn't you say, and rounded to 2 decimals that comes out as 0.02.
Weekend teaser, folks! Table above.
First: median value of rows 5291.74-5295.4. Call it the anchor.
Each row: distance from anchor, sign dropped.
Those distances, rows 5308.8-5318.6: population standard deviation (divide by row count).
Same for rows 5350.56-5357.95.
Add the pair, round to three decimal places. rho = 0.430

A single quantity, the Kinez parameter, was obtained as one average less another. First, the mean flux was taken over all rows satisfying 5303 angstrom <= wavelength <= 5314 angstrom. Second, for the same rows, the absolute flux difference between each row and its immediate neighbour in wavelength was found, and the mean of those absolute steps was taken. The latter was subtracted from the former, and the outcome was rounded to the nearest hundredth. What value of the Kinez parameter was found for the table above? 6.35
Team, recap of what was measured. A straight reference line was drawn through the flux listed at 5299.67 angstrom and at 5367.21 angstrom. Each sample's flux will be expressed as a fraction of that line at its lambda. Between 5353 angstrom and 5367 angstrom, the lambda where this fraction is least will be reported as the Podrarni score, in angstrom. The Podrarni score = 5353.63 angstrom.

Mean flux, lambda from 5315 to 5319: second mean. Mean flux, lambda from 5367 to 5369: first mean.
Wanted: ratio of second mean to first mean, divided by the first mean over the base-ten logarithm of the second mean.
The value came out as 0.140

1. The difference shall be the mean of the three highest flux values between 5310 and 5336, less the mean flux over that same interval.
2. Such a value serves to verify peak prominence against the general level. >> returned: 0.514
